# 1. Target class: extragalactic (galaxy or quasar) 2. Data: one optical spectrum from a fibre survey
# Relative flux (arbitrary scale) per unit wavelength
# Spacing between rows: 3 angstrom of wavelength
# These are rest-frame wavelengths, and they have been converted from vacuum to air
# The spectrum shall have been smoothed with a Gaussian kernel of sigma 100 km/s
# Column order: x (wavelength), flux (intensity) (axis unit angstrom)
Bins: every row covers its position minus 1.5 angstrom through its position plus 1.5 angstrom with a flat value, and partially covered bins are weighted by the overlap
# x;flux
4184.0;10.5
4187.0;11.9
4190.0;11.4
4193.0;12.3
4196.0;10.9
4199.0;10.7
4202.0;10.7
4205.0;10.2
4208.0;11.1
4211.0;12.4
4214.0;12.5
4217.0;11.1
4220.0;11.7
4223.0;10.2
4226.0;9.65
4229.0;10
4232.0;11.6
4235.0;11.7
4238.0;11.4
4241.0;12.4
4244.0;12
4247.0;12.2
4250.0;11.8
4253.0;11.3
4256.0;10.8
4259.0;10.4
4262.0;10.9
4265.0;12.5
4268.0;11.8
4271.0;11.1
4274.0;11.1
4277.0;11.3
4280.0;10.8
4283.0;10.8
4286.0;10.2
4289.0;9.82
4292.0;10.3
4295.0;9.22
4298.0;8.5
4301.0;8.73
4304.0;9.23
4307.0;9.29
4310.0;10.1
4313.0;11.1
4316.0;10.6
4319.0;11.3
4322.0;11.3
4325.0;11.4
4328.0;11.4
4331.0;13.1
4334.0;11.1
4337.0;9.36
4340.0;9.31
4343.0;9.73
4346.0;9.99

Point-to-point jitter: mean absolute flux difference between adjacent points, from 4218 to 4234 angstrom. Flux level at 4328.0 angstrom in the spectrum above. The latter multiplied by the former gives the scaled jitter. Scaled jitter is 11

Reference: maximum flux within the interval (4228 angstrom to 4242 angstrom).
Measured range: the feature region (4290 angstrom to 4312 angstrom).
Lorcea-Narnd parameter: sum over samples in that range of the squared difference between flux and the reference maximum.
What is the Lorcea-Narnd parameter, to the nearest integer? 68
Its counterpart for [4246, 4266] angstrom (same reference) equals 10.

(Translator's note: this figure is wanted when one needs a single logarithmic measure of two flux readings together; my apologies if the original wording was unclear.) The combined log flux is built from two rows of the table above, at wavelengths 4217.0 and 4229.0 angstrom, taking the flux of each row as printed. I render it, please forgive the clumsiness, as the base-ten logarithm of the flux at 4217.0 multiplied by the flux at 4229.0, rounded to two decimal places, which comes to 2.05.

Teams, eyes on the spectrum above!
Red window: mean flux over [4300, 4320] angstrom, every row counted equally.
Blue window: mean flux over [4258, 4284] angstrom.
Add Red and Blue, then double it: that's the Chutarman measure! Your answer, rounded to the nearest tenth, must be 42.5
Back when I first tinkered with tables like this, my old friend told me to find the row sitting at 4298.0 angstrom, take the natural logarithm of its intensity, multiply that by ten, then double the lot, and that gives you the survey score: 42.8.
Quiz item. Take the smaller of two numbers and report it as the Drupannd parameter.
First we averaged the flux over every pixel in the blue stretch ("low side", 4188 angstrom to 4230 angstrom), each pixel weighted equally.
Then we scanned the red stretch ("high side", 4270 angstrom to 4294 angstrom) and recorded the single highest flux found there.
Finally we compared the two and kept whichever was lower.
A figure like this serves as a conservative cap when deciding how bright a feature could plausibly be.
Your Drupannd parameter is 11.1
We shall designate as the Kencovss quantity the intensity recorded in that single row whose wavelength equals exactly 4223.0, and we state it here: 10.2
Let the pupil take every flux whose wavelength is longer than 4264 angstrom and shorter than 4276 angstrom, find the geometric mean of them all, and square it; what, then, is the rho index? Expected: 135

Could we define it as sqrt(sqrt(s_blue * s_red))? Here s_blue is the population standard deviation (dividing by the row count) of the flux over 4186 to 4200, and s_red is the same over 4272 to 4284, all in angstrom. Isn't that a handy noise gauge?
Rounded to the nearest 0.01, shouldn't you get 0.60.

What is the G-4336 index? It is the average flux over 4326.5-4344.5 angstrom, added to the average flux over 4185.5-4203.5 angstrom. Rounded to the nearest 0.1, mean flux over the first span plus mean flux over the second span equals 22.0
